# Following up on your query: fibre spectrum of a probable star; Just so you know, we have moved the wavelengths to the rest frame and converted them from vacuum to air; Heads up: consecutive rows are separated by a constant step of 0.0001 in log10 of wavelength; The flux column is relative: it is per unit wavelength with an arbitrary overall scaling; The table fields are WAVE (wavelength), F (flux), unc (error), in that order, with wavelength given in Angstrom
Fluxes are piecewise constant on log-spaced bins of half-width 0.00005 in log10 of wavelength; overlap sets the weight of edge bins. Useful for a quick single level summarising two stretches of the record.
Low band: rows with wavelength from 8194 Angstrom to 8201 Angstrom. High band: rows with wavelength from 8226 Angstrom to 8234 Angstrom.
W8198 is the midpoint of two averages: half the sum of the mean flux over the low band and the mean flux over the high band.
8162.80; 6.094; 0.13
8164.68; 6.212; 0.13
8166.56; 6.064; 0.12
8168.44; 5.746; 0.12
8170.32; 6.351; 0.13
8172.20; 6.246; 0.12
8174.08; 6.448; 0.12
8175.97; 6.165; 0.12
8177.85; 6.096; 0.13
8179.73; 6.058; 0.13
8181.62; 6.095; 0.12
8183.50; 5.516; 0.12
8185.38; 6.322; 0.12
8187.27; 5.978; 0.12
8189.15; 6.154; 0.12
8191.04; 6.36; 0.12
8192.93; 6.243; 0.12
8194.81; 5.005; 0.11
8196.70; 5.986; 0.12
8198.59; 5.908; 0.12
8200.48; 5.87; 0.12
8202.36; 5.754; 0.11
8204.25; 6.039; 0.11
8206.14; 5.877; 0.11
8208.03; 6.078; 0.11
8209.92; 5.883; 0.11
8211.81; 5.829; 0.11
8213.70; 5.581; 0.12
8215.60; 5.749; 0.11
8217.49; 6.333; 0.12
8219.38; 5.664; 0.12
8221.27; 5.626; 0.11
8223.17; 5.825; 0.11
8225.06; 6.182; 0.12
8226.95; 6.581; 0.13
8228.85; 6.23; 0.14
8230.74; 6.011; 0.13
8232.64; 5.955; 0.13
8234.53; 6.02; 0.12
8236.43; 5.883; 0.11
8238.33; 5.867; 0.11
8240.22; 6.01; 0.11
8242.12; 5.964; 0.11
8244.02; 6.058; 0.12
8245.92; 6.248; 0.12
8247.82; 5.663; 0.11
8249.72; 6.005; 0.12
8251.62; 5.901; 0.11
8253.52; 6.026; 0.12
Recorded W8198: 5.94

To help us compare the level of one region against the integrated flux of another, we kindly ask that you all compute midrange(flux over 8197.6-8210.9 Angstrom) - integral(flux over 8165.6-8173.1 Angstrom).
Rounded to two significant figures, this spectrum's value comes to -40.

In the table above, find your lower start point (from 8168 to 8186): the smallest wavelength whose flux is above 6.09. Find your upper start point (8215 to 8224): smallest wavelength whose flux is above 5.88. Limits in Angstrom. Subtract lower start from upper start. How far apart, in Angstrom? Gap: 47.2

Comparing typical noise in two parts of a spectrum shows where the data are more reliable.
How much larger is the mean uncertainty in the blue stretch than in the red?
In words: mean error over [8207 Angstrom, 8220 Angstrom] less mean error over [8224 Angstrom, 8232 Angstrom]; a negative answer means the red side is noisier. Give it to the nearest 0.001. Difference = -0.016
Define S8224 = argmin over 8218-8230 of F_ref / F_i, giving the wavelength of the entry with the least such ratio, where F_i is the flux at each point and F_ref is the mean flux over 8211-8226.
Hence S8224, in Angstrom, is 8226.95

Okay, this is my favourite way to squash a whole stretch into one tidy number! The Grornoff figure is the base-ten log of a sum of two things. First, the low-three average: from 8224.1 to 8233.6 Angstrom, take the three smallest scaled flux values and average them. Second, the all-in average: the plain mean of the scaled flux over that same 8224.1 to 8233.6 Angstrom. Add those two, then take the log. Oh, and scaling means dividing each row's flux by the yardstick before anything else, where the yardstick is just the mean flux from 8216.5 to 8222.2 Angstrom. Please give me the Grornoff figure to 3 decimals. 0.319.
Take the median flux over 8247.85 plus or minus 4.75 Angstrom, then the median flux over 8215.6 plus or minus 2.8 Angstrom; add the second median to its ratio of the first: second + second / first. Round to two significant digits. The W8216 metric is 6.7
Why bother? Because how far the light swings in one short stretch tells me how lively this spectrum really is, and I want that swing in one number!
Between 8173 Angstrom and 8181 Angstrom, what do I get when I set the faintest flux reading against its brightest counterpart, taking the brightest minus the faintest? 0.39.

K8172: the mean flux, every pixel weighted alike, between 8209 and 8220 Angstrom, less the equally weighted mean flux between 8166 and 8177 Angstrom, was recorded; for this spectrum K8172 -0.33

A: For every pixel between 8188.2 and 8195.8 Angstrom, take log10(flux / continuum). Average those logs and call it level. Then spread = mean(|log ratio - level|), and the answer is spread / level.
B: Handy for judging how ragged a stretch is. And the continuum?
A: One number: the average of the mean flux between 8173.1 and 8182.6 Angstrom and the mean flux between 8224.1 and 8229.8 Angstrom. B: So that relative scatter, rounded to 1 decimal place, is -1.5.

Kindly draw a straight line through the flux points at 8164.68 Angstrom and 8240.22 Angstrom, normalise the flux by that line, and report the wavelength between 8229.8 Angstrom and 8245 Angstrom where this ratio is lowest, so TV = 8238.33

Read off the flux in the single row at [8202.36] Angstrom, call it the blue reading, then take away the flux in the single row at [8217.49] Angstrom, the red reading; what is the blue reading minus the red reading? -0.58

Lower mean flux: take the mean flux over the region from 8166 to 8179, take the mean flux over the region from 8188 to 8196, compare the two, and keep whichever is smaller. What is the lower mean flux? 5.94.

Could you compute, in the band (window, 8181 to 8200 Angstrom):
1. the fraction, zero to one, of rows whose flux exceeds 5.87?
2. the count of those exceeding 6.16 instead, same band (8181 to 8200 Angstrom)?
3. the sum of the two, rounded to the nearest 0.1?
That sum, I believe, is 3.8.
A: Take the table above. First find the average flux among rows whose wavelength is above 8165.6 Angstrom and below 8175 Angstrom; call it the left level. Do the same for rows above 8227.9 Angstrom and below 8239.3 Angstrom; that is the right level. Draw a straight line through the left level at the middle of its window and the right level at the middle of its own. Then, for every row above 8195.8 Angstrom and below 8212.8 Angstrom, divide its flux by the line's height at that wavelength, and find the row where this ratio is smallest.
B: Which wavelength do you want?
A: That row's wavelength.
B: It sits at 8202.36 Angstrom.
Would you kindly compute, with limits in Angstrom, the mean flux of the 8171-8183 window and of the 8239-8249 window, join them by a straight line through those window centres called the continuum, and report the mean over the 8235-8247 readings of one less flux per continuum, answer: -0.001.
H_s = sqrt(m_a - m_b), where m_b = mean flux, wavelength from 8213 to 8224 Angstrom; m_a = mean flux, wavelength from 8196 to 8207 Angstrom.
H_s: 0.33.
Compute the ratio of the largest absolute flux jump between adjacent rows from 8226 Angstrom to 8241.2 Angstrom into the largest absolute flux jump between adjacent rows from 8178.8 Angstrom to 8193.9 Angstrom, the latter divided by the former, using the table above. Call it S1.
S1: 2.3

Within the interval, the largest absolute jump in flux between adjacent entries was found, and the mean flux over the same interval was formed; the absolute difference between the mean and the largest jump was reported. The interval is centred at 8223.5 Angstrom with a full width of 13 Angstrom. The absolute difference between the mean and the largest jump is 5.4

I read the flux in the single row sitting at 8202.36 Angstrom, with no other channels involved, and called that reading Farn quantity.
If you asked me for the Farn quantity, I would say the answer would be 5.754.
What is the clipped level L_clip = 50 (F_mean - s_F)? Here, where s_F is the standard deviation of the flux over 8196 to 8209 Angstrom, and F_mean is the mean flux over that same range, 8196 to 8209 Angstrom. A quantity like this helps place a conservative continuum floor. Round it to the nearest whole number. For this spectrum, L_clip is 291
